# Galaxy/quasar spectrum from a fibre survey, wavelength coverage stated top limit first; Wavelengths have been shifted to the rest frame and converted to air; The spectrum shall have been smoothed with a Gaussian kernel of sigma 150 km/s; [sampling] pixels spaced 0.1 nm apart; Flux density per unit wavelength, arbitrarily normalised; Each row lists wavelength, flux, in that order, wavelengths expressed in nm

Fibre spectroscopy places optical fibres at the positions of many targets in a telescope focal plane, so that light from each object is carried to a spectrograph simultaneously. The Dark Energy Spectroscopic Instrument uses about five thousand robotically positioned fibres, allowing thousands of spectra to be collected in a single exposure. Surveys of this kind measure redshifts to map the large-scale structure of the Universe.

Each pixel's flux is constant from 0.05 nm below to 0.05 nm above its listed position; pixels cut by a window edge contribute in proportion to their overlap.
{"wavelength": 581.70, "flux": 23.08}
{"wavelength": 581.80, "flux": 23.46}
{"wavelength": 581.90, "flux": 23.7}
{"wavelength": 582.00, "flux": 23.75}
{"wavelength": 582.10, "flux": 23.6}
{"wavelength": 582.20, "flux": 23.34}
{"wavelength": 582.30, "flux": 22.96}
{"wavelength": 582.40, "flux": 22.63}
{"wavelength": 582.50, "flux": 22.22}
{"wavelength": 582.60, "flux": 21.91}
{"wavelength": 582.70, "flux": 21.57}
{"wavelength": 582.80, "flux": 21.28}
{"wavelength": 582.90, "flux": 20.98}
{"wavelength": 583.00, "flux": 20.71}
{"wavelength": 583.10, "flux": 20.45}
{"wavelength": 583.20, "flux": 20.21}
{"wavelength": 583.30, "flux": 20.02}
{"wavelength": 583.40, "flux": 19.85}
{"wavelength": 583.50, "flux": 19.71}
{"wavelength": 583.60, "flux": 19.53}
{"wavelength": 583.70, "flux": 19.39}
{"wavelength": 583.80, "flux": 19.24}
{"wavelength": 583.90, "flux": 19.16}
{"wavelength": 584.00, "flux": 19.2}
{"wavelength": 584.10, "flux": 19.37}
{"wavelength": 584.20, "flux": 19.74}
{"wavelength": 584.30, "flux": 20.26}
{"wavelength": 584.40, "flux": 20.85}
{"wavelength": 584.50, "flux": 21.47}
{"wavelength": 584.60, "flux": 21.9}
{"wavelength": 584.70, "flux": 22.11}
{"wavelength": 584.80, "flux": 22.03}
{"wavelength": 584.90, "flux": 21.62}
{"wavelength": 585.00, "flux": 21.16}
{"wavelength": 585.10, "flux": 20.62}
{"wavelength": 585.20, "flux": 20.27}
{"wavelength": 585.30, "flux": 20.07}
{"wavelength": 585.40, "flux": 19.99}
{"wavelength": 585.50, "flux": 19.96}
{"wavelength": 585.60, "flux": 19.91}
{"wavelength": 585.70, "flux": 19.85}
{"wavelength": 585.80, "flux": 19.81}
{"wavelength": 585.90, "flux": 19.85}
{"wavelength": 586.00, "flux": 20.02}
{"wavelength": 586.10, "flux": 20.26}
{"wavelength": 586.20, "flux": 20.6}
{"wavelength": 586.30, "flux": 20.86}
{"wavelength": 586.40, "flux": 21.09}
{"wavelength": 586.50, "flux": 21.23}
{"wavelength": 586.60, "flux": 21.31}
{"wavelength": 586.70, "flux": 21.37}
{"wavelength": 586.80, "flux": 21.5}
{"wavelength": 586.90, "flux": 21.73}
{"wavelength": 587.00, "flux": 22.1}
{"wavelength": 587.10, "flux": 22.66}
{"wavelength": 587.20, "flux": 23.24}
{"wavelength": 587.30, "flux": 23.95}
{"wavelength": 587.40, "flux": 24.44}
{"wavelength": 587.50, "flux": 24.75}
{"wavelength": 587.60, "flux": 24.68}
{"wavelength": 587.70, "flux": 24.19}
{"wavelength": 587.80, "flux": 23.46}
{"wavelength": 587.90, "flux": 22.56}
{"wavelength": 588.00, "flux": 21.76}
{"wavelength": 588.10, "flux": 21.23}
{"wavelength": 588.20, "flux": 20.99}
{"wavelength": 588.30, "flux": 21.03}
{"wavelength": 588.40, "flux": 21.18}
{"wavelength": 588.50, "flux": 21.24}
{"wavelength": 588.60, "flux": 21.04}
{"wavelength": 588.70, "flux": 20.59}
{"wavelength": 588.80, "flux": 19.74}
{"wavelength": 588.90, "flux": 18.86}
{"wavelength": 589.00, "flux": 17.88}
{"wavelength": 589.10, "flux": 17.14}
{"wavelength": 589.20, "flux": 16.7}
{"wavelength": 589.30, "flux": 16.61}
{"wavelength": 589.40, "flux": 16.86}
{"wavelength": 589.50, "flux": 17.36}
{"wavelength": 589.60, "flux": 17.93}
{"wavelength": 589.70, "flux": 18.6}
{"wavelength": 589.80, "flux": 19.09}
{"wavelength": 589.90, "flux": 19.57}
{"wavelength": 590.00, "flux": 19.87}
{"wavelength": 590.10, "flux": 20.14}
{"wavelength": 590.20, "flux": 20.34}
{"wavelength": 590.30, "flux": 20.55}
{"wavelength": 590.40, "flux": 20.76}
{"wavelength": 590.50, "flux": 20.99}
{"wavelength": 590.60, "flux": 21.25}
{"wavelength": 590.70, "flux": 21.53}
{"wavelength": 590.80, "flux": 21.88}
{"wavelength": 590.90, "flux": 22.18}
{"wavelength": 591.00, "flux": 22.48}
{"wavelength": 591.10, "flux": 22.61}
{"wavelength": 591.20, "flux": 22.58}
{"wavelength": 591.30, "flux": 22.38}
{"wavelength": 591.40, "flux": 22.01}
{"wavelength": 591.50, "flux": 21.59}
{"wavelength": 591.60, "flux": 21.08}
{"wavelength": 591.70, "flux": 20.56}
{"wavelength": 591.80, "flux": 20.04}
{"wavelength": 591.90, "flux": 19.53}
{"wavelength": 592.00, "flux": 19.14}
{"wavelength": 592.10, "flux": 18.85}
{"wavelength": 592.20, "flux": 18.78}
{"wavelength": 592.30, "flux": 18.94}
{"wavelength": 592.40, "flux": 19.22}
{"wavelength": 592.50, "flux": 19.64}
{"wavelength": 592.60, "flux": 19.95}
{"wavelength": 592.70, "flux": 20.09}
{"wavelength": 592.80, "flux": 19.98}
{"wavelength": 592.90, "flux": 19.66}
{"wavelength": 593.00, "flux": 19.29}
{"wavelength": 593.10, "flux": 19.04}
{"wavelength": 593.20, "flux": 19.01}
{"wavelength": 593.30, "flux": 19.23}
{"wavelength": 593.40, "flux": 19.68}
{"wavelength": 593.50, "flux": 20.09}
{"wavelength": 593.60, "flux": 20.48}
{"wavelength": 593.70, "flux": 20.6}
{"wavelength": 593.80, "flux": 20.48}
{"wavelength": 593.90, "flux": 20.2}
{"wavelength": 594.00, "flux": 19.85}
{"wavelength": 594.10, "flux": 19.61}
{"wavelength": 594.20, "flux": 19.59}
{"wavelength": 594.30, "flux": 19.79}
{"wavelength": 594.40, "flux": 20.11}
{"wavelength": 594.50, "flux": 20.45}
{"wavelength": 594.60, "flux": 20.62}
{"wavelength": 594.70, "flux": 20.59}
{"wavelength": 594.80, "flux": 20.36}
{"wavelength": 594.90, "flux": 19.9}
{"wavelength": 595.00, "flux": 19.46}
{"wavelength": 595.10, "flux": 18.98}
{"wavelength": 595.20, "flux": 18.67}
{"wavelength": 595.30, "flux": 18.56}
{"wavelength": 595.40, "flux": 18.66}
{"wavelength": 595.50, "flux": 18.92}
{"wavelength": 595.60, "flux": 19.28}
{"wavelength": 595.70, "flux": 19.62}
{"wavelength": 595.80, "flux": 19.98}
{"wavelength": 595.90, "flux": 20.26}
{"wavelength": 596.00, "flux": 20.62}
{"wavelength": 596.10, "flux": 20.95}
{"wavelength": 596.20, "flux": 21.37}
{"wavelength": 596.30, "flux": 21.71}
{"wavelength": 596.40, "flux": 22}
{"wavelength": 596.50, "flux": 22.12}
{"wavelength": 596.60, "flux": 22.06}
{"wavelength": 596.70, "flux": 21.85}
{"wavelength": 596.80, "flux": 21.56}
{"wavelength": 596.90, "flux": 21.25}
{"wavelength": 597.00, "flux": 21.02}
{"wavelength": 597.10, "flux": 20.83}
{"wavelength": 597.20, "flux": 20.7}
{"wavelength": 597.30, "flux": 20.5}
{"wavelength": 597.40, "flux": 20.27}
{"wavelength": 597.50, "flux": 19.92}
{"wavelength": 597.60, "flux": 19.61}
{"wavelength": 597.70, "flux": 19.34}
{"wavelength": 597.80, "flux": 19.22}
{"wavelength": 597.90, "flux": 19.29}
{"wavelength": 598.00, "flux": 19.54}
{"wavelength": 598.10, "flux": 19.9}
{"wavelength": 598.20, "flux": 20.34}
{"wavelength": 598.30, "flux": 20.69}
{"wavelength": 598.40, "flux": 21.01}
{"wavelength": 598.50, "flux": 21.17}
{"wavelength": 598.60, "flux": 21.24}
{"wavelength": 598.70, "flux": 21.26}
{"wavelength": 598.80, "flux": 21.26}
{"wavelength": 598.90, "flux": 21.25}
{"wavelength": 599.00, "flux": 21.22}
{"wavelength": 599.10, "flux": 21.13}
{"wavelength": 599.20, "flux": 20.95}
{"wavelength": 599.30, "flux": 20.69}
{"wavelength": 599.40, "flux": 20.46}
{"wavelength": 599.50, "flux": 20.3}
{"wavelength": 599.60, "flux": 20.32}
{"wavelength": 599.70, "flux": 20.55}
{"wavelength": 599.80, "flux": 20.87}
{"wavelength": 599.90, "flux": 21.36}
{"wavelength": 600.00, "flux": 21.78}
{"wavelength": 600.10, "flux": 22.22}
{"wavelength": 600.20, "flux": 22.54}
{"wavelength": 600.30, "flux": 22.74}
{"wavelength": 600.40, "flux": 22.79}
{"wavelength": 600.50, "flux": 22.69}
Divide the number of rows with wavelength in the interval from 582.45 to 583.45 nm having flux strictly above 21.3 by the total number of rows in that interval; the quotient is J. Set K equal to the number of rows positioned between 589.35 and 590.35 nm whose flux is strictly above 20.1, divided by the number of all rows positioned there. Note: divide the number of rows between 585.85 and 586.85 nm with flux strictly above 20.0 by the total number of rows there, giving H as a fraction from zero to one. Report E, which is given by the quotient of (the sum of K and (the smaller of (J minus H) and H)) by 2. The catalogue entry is -0.15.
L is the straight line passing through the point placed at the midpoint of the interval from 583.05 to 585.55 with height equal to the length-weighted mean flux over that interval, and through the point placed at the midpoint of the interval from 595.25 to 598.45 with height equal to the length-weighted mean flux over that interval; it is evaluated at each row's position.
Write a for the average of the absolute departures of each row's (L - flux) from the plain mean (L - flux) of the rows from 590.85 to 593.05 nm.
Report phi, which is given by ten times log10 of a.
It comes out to 0.8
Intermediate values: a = 1.2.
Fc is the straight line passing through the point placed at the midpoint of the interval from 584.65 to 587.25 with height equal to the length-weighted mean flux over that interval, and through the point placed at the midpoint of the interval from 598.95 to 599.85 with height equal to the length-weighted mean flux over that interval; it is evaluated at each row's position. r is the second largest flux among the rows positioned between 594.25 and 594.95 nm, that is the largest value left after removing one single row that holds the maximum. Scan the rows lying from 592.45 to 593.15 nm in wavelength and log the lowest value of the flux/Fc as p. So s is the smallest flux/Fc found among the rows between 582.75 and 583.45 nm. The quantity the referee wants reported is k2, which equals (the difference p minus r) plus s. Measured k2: -19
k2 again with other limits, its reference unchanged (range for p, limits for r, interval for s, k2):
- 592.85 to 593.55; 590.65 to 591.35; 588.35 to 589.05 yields -21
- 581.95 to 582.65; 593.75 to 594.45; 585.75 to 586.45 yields -18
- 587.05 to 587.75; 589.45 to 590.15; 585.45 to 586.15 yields -18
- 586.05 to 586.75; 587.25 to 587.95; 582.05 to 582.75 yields -23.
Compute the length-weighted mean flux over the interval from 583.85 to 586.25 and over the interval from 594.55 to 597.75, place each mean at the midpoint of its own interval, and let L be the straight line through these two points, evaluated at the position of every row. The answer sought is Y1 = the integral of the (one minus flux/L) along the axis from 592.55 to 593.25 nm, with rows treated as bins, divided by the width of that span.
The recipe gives 0.039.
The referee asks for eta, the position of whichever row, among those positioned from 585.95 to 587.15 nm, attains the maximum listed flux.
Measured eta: 587.10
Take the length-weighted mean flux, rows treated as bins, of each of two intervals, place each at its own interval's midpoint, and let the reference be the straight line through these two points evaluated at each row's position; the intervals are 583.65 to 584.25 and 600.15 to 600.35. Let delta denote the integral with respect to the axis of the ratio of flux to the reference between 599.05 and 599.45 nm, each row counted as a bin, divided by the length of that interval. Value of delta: 0.93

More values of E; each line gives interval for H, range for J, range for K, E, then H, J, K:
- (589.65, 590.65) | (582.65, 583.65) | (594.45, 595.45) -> -0.05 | 0.6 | 0.10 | 0.40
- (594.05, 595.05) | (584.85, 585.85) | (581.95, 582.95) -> 0.30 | 0.5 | 0.10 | 1.00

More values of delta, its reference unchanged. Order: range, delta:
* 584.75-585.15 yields 1.09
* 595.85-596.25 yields 0.95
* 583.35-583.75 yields 1.02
